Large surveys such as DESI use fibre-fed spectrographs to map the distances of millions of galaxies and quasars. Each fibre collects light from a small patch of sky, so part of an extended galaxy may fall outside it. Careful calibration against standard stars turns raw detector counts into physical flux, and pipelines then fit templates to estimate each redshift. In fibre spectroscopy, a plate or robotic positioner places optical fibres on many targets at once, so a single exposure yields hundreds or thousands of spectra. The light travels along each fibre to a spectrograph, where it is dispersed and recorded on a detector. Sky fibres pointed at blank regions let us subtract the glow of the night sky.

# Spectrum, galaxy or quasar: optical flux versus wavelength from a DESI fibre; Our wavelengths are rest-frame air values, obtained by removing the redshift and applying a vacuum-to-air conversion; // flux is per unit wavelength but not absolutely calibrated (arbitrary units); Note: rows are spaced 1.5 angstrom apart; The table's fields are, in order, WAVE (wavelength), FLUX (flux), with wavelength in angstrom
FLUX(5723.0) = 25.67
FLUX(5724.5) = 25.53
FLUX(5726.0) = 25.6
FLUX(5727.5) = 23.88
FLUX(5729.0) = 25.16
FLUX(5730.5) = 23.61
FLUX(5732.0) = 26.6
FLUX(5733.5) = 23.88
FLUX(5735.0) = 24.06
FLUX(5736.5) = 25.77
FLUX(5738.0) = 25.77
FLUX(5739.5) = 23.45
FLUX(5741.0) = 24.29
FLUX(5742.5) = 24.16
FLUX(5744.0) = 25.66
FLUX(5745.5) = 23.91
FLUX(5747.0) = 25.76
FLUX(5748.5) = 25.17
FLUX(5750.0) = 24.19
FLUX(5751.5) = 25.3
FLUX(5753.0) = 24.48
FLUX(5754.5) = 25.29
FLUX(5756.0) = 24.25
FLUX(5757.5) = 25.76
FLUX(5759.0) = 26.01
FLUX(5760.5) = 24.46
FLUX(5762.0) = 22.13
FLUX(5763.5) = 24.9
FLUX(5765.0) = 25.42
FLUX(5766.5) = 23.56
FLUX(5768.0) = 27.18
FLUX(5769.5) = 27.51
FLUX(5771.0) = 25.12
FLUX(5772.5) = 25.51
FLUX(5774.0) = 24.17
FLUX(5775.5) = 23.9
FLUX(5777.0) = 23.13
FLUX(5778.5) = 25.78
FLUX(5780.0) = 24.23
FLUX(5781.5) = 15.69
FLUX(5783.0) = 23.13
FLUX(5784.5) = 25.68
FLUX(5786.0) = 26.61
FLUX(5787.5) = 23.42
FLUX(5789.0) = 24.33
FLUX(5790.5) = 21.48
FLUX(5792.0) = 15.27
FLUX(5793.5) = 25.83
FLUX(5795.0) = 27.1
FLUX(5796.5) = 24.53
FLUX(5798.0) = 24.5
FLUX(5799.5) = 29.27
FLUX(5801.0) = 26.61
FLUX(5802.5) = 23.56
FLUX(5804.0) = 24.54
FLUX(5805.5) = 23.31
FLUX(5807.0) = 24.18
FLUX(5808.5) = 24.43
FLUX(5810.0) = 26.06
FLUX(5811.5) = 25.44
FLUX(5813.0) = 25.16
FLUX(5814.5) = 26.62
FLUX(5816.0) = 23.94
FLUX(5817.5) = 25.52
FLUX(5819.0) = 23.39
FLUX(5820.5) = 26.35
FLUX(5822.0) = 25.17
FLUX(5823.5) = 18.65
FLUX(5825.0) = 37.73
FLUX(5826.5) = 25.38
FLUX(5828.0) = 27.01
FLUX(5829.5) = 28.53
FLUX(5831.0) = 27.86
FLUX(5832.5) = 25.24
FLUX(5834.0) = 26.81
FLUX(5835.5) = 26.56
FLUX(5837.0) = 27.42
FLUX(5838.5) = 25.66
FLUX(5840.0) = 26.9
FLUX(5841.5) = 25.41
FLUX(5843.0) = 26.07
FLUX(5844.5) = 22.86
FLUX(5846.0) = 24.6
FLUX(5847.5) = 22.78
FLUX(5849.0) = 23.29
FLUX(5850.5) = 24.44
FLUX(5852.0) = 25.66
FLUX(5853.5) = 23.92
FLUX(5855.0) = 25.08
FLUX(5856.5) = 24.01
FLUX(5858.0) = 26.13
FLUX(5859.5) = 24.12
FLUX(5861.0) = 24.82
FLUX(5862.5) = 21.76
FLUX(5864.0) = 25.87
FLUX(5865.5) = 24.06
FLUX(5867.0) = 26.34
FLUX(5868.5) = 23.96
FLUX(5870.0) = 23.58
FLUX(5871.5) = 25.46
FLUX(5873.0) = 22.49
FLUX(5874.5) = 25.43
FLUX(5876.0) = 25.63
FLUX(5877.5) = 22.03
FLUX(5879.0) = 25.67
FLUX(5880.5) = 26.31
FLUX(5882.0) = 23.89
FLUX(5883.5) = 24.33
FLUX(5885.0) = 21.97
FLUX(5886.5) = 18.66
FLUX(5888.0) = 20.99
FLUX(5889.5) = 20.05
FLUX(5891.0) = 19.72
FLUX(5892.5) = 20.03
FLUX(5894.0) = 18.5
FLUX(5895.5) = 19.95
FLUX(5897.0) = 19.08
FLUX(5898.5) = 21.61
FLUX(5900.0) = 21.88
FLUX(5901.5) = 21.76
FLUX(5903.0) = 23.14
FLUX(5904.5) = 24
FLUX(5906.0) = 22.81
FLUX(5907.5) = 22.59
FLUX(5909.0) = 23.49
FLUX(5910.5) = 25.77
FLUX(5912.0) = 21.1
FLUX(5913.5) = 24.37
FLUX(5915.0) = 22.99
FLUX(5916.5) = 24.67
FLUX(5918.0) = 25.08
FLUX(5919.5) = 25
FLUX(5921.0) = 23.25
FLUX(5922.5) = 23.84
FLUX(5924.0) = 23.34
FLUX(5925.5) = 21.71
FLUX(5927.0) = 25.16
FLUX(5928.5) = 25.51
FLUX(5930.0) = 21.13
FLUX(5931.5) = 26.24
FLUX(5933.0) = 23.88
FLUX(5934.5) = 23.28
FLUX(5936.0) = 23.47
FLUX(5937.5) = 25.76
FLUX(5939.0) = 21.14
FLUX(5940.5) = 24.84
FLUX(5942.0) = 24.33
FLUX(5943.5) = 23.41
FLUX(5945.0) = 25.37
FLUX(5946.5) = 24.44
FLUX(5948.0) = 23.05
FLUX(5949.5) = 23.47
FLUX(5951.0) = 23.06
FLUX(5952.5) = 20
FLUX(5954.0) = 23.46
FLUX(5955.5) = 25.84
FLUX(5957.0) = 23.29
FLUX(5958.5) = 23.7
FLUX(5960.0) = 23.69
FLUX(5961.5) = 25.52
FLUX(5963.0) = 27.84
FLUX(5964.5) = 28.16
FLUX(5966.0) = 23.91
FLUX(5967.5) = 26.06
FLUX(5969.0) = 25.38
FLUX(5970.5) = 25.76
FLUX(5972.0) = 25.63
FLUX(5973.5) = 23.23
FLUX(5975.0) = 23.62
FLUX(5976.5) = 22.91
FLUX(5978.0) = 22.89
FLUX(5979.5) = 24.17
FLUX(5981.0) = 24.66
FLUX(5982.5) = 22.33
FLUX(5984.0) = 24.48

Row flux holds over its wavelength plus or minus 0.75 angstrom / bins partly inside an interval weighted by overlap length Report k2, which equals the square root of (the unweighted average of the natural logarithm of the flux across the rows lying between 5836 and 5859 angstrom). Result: 1.79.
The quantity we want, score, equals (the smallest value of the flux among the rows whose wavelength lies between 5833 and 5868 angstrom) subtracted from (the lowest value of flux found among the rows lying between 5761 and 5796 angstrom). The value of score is -6.5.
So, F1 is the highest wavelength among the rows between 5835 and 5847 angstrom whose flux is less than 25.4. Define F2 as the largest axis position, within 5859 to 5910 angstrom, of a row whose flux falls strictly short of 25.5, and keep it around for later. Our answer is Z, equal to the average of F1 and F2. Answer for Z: 5877.5 angstrom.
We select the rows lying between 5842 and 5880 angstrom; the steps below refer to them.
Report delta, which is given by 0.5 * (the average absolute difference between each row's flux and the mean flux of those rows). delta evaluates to 0.56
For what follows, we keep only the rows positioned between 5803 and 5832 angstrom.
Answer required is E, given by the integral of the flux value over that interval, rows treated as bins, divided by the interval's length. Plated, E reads 25.7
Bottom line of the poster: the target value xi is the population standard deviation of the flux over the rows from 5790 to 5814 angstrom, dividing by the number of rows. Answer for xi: 2.92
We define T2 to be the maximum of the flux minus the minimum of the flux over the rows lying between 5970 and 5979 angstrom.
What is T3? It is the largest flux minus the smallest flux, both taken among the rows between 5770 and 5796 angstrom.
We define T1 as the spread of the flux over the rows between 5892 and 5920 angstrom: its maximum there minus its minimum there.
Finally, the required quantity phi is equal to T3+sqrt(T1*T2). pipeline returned 16.4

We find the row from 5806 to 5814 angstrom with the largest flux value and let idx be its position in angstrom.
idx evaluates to 5810.0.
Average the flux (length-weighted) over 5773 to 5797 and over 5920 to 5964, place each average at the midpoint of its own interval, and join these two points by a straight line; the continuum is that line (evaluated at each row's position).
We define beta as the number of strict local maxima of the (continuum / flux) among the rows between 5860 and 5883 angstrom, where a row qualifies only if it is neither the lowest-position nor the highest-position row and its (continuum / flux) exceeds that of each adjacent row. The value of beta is 5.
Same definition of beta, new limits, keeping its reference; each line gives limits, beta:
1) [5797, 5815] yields 3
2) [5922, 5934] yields 2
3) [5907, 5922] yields 2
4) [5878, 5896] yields 4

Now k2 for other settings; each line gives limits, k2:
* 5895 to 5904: 1.75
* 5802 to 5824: 1.79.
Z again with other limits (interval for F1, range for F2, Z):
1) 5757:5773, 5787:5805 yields 5787.5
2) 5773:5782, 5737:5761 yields 5771.0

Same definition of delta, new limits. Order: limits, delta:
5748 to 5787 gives 0.67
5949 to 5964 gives 0.72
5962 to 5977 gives 0.73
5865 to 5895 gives 1.11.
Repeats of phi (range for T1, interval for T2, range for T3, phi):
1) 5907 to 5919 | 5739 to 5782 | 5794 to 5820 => 13.4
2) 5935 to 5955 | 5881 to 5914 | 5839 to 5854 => 10.6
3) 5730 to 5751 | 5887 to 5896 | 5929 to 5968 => 11.0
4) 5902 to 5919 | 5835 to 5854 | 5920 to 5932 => 9.8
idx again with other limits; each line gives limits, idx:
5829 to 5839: 5829.5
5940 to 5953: 5945.0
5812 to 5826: 5825.0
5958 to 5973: 5964.5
